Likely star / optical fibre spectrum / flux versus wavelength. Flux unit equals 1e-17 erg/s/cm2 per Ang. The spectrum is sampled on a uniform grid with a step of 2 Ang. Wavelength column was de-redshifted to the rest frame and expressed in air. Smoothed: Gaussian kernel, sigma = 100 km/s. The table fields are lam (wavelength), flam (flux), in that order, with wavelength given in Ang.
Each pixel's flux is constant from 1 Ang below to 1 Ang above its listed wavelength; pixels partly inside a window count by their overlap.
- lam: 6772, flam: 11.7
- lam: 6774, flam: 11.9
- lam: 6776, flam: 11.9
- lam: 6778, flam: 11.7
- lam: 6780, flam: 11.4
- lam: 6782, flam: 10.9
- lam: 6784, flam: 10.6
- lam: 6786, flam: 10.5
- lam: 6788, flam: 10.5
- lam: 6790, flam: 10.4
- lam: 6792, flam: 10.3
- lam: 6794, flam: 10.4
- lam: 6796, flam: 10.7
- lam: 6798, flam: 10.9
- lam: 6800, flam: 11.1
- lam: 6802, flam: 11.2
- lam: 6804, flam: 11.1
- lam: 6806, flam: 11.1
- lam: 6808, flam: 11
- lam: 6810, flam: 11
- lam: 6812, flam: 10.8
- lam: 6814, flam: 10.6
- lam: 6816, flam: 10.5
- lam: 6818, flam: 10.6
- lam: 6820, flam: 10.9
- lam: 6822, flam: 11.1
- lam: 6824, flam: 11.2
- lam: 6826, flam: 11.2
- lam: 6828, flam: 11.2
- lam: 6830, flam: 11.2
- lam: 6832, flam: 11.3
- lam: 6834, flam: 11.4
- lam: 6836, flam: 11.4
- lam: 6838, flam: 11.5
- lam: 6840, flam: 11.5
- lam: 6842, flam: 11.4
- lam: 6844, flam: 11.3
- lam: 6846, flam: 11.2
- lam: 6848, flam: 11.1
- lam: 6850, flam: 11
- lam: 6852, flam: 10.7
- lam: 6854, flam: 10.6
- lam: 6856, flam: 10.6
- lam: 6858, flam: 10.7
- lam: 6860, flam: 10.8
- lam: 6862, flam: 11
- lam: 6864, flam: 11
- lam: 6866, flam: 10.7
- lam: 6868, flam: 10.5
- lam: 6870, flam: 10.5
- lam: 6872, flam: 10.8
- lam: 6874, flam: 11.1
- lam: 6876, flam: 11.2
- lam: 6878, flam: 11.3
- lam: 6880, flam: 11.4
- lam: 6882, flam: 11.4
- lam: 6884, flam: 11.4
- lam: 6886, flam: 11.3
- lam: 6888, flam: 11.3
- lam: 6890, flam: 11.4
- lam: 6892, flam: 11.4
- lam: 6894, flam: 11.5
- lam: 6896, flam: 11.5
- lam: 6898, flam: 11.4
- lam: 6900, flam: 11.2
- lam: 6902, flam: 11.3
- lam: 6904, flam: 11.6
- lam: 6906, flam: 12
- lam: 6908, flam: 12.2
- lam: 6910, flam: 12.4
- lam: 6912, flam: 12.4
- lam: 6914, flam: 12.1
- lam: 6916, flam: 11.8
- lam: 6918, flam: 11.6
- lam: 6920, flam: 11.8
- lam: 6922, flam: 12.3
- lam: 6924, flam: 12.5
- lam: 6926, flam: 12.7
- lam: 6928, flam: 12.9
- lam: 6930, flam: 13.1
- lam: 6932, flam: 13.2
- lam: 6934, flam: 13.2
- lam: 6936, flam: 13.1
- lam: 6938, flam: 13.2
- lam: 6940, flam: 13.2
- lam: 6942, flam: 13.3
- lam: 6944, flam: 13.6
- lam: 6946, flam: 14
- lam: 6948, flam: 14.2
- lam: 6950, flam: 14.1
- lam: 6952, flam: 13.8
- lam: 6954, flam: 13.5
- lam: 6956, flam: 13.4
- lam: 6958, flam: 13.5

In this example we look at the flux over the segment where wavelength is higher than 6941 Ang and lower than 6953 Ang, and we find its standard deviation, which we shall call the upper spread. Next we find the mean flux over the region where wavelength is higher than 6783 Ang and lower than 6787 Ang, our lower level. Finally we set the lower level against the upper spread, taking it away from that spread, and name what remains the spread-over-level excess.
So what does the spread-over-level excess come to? -10.2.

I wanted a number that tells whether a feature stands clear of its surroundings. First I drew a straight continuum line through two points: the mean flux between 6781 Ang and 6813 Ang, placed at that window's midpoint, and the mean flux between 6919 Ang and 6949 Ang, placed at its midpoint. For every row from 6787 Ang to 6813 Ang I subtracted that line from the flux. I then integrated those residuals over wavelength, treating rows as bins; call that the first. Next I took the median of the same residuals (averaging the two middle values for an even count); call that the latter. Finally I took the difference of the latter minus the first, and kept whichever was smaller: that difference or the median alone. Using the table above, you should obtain 0.00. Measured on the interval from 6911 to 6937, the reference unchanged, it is -0.32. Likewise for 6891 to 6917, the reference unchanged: -0.95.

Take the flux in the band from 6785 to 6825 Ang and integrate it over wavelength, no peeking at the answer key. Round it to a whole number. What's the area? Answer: 432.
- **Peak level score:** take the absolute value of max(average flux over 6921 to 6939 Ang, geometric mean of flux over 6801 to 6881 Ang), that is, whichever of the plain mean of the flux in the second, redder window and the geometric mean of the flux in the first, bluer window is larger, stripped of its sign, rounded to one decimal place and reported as 12.9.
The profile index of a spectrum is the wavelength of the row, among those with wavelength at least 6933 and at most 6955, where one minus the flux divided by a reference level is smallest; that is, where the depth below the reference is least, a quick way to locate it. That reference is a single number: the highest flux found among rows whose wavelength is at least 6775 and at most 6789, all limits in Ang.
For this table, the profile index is 6948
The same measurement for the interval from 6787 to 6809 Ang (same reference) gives 6802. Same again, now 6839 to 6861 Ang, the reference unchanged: 6840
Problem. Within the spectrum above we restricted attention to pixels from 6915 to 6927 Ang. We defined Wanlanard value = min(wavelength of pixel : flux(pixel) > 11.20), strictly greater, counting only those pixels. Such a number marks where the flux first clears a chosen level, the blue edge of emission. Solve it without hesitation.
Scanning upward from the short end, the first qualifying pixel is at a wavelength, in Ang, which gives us 6916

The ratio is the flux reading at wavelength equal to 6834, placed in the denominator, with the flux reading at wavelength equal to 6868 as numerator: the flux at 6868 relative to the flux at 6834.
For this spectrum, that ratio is 0.92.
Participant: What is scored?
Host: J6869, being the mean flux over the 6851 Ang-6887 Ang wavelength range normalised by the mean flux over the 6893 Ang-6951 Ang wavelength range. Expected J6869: 0.87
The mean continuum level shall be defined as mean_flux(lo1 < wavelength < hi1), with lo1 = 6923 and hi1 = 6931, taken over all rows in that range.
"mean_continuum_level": 12.8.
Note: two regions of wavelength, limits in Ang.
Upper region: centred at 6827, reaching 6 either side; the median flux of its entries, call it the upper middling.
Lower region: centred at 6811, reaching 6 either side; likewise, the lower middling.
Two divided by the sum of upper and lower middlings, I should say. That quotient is 0.090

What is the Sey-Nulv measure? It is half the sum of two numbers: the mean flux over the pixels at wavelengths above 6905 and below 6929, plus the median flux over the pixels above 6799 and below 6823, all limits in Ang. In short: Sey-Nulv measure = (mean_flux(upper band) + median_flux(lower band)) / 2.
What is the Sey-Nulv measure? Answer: 11.6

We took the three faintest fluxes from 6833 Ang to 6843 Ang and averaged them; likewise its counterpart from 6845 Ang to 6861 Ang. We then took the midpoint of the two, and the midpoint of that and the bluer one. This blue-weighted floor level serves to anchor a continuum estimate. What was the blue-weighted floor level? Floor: 11.2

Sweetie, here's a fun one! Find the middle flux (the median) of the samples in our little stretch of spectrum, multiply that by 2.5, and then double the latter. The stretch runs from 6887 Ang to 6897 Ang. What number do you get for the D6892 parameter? 57.0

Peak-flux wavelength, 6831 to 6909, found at 6908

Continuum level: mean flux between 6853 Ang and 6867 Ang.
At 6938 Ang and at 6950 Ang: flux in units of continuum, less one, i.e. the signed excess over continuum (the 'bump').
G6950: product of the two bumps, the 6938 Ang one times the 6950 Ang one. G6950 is 0.070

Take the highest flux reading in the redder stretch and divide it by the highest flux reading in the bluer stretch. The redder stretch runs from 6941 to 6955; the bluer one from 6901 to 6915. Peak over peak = 1.15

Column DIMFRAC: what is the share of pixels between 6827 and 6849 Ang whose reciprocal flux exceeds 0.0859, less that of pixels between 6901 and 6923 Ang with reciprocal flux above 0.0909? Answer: 1.00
